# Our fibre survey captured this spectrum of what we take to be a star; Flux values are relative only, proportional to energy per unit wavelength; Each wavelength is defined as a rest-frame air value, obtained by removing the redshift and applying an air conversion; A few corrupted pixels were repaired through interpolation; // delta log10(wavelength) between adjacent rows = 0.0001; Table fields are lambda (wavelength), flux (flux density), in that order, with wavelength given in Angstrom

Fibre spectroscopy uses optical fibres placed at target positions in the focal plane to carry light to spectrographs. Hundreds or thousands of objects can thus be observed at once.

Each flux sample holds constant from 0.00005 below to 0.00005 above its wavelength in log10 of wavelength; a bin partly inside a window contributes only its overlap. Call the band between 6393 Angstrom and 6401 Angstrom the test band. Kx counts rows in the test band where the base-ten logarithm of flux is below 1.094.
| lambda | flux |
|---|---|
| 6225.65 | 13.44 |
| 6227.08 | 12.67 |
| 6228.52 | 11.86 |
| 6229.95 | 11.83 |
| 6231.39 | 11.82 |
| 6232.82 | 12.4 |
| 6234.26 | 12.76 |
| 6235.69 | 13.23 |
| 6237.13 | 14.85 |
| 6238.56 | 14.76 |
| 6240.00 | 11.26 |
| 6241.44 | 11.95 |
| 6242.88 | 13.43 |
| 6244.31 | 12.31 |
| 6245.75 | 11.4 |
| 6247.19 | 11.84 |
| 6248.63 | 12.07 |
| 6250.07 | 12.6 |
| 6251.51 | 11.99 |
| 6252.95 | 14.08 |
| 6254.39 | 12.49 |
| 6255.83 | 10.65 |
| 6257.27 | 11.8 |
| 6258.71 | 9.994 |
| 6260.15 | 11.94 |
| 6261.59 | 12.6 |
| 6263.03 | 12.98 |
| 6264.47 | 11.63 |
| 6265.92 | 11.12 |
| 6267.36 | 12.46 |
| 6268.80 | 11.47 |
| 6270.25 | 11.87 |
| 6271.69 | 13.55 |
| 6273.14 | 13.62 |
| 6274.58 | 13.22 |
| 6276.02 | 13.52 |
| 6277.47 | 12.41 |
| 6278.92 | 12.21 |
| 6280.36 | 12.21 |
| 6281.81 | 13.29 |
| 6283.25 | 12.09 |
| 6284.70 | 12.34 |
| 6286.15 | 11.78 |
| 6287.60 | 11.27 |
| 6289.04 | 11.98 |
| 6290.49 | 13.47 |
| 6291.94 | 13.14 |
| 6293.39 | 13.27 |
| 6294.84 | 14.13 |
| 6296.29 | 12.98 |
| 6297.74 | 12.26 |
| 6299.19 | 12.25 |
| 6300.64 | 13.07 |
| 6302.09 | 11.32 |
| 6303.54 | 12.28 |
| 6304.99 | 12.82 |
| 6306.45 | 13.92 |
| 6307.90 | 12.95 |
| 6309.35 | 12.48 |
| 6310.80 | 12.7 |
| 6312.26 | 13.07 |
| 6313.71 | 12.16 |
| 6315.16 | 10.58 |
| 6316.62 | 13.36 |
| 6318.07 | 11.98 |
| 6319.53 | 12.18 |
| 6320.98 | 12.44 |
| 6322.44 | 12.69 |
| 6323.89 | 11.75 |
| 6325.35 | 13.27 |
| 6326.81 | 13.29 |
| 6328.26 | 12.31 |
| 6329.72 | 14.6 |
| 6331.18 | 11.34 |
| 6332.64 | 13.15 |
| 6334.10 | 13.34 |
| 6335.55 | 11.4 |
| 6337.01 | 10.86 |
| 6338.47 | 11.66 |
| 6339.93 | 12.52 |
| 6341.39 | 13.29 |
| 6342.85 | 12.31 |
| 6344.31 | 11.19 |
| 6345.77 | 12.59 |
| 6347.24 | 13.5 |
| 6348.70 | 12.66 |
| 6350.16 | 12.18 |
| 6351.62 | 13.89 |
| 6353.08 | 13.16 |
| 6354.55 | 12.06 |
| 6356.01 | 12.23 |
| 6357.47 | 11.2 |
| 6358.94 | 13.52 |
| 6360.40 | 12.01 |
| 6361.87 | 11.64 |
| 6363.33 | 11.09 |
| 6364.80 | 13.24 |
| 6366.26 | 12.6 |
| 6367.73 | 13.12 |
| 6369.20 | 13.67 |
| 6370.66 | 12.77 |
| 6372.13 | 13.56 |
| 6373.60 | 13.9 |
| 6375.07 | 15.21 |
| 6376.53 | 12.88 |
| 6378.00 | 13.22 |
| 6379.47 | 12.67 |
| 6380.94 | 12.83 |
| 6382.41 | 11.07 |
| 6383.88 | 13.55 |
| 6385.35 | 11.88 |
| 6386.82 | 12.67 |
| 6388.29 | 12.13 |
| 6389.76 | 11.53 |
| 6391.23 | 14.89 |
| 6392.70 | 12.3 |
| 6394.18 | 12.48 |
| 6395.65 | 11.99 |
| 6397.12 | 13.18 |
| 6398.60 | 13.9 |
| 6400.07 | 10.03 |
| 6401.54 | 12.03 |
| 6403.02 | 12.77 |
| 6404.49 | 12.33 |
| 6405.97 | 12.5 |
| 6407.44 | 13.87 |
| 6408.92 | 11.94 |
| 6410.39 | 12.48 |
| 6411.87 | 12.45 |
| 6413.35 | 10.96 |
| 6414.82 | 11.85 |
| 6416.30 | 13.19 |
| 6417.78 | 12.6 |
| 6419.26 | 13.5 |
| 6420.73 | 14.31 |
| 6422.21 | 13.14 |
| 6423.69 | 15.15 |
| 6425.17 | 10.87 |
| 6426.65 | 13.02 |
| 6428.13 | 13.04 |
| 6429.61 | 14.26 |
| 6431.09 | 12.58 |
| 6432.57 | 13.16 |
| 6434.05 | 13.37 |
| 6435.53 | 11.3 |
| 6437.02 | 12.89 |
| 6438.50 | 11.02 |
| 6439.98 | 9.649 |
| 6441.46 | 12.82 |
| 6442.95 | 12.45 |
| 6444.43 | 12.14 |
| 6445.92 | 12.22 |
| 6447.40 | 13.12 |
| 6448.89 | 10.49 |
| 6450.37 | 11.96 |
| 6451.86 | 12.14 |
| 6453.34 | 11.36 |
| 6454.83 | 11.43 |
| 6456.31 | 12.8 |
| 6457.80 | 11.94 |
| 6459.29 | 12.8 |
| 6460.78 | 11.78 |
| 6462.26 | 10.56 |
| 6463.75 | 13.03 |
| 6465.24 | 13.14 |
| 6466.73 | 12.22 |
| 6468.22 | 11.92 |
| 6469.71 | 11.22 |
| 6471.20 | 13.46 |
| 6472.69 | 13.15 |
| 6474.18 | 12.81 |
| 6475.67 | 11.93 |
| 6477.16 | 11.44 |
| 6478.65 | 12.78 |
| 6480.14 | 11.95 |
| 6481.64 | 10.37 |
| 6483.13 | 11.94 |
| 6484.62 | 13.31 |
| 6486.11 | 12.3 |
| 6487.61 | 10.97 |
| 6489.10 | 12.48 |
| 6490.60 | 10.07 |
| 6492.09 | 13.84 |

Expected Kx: 2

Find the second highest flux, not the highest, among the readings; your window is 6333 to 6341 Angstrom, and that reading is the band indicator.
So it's 12.52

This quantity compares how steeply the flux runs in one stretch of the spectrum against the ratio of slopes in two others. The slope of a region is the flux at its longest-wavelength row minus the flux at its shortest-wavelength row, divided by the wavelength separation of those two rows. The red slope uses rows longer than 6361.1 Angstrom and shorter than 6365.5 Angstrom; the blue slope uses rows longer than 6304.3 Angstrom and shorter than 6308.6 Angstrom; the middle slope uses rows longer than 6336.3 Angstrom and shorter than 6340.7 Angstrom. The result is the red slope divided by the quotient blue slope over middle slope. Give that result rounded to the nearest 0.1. 6.9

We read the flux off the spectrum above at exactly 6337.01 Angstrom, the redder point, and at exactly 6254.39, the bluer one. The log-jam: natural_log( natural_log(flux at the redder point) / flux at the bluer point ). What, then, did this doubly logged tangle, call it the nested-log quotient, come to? -1.66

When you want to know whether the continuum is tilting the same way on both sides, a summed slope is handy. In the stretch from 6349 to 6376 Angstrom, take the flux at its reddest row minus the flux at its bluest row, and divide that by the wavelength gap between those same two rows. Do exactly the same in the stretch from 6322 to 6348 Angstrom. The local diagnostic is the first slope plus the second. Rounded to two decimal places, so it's 0.15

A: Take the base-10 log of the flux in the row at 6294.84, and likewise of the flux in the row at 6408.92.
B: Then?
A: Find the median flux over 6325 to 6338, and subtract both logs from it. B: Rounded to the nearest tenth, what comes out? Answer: 10.9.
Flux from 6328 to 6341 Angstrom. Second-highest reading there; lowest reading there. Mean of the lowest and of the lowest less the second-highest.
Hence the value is 4.2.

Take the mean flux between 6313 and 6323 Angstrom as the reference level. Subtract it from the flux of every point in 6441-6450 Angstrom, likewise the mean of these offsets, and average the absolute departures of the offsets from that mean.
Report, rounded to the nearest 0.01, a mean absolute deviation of 0.59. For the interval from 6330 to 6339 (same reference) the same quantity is 0.86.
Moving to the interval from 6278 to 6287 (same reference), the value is 0.33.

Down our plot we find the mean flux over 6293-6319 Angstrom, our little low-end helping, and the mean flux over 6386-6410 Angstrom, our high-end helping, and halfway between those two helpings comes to 12.6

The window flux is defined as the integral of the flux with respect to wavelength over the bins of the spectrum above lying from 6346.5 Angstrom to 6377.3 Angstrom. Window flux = 396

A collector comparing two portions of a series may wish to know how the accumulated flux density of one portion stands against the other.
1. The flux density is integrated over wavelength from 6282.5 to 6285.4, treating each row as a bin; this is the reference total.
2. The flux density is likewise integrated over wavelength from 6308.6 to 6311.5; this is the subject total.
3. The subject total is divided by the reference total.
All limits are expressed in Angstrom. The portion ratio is 1.03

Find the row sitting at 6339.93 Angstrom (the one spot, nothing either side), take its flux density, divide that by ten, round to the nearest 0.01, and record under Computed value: 1.25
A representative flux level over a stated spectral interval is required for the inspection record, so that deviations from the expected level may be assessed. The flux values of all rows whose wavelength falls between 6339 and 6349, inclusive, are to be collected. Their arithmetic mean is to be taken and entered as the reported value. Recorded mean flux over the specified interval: 12.6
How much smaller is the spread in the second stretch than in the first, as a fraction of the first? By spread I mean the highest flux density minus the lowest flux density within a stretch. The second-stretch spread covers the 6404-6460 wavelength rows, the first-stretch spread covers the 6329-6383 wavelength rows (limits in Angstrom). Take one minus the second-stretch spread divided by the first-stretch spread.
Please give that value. -0.26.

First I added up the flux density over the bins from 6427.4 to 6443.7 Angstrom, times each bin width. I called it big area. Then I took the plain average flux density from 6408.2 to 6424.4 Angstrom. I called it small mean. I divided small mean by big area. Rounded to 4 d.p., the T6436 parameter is 0.0636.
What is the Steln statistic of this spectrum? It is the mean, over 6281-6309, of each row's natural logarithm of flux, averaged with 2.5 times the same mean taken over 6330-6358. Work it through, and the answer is 4.41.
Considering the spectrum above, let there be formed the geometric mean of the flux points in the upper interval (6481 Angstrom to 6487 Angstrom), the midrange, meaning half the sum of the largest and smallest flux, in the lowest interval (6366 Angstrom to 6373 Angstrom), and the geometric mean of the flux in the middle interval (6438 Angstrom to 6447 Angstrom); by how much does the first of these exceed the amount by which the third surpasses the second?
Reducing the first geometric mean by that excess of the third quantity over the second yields 13.4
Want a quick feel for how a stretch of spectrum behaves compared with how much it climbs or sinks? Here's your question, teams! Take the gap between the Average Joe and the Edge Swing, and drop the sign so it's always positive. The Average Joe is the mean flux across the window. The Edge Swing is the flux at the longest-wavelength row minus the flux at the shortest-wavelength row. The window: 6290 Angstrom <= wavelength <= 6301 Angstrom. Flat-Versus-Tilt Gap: 13.5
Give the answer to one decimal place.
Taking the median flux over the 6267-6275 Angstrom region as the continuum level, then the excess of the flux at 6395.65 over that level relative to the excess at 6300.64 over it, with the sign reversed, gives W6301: 3.7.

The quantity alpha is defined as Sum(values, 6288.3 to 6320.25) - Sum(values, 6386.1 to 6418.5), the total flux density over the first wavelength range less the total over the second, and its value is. 4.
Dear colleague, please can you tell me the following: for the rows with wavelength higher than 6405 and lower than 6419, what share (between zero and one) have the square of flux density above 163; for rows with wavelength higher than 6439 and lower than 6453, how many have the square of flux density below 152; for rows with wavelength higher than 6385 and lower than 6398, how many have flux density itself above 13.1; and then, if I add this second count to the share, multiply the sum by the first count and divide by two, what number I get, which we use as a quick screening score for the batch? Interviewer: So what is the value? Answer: 6.7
